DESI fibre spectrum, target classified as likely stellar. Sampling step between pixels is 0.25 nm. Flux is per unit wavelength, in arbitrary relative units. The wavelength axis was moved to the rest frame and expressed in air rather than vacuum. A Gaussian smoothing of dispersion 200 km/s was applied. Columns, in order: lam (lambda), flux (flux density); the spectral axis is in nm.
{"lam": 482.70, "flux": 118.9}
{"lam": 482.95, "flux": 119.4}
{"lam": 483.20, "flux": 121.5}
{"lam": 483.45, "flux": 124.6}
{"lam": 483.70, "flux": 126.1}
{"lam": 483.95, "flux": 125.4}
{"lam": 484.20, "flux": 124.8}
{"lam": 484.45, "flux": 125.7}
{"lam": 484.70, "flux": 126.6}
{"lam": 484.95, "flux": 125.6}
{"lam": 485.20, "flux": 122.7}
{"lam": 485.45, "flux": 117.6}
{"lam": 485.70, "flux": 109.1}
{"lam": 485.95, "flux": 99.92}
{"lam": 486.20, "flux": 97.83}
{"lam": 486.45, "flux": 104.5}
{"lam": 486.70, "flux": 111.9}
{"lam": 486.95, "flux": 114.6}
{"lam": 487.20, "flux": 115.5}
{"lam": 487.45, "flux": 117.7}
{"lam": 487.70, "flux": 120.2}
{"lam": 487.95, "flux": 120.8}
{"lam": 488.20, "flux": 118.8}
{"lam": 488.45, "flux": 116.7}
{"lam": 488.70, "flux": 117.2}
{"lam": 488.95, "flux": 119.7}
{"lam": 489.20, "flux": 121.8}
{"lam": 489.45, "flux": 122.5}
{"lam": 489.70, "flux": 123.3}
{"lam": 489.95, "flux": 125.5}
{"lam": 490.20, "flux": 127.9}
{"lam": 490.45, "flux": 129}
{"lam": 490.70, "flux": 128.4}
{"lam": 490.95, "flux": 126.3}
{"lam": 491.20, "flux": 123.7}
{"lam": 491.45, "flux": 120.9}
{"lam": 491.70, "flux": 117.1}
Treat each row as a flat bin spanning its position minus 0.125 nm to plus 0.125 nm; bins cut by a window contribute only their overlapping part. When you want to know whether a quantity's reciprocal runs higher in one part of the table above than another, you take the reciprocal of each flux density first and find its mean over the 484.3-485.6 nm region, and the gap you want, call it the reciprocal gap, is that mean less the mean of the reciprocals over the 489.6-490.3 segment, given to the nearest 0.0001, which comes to 0.0001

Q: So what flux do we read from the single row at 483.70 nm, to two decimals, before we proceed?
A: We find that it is 126.10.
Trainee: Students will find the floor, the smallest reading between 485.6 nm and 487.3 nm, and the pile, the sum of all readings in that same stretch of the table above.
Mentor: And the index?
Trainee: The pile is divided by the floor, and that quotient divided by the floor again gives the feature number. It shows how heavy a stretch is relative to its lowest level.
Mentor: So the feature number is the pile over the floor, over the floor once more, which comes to 0.079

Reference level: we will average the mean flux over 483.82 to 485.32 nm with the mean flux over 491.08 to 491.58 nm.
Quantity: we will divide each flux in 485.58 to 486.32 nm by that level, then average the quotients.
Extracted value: 0.83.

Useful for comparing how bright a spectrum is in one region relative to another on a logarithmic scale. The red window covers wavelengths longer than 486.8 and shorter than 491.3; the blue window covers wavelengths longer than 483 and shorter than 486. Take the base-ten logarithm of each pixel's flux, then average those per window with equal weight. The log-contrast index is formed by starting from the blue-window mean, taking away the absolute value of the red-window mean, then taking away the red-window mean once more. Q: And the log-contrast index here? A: -2.09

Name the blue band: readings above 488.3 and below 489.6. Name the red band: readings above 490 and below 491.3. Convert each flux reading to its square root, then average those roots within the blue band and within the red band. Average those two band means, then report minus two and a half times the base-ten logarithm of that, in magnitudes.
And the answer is -2.614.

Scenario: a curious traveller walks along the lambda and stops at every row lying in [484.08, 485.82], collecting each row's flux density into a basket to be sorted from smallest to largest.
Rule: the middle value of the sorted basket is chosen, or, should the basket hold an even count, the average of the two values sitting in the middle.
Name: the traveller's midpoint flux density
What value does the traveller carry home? 125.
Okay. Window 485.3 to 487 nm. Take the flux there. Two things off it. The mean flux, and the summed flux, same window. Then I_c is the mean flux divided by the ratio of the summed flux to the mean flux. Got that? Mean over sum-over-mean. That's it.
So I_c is 15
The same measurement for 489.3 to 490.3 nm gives 31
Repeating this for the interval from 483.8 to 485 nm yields 25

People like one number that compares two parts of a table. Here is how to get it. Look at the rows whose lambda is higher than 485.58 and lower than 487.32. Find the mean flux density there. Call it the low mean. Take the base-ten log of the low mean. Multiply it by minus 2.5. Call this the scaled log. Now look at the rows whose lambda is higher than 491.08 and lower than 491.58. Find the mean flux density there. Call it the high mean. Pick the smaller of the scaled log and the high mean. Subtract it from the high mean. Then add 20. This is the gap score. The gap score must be 147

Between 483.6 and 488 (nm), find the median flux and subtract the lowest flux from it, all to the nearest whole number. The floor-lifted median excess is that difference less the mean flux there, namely -96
